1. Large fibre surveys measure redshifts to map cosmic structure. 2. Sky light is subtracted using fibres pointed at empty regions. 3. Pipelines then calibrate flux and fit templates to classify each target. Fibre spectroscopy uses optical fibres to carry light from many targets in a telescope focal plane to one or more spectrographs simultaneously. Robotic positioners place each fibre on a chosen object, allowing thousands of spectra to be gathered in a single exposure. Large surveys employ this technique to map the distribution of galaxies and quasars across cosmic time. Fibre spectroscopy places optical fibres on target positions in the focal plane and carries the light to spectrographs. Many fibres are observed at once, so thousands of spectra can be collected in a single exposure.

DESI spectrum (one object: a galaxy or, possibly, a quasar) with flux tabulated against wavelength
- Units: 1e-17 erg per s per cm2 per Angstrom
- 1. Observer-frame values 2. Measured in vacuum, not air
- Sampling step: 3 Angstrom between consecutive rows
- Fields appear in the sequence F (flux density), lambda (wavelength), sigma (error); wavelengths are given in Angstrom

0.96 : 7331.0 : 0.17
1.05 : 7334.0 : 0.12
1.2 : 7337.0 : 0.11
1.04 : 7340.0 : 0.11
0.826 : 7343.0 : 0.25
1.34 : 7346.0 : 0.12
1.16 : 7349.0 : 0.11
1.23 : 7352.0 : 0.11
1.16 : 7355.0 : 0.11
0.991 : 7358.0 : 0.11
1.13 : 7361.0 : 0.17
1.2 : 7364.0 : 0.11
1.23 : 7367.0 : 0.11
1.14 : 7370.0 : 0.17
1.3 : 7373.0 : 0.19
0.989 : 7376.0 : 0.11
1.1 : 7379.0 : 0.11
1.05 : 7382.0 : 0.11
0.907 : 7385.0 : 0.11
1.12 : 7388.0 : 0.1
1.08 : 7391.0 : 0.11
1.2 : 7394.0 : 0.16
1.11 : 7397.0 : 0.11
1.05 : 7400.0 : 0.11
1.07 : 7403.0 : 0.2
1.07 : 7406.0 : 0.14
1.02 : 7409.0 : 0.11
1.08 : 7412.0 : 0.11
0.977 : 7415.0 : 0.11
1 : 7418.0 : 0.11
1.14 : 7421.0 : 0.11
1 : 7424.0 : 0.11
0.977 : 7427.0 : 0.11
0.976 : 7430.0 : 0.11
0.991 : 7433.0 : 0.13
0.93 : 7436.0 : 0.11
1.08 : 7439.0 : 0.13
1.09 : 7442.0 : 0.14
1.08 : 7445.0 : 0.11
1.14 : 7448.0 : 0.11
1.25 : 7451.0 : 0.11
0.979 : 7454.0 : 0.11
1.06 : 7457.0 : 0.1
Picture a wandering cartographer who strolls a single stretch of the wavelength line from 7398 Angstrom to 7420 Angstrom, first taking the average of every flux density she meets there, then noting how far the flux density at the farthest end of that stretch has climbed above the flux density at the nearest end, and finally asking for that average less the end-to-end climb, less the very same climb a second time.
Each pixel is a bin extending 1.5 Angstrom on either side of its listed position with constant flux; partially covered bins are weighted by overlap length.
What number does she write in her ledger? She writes 1.14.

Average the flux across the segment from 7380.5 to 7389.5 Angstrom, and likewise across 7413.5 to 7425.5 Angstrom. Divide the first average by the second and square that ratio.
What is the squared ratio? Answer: 0.99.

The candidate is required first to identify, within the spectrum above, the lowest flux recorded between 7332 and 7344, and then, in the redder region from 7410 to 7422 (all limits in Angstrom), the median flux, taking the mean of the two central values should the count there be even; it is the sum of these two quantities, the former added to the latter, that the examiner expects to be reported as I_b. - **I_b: 1.87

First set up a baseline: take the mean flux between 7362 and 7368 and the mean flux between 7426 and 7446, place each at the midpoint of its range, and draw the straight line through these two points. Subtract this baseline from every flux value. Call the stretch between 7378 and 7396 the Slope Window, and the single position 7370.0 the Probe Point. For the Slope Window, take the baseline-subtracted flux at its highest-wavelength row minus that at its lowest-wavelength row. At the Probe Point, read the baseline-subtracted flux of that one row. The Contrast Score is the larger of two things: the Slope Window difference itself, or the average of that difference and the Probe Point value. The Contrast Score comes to 0.14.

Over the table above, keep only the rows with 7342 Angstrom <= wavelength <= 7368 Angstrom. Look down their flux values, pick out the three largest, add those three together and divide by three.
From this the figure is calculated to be 1.27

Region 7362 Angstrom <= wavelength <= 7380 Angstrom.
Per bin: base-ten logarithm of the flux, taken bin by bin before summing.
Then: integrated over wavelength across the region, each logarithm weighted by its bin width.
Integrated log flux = 1.1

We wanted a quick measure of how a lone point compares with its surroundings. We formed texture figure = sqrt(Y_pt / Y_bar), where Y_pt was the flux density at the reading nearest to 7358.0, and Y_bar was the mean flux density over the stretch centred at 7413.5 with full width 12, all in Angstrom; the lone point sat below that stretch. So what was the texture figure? 0.99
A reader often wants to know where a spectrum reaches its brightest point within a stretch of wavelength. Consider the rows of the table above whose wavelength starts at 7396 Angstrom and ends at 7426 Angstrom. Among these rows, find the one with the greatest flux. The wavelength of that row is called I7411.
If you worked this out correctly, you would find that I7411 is 7421.0 Angstrom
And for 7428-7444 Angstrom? 7442.0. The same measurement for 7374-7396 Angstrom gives 7394.0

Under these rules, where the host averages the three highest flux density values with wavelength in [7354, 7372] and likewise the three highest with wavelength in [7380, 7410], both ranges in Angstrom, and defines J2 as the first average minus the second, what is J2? 0.05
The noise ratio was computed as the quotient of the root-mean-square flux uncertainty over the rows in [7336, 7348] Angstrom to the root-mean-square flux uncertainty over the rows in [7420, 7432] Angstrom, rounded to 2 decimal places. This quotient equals 1.45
